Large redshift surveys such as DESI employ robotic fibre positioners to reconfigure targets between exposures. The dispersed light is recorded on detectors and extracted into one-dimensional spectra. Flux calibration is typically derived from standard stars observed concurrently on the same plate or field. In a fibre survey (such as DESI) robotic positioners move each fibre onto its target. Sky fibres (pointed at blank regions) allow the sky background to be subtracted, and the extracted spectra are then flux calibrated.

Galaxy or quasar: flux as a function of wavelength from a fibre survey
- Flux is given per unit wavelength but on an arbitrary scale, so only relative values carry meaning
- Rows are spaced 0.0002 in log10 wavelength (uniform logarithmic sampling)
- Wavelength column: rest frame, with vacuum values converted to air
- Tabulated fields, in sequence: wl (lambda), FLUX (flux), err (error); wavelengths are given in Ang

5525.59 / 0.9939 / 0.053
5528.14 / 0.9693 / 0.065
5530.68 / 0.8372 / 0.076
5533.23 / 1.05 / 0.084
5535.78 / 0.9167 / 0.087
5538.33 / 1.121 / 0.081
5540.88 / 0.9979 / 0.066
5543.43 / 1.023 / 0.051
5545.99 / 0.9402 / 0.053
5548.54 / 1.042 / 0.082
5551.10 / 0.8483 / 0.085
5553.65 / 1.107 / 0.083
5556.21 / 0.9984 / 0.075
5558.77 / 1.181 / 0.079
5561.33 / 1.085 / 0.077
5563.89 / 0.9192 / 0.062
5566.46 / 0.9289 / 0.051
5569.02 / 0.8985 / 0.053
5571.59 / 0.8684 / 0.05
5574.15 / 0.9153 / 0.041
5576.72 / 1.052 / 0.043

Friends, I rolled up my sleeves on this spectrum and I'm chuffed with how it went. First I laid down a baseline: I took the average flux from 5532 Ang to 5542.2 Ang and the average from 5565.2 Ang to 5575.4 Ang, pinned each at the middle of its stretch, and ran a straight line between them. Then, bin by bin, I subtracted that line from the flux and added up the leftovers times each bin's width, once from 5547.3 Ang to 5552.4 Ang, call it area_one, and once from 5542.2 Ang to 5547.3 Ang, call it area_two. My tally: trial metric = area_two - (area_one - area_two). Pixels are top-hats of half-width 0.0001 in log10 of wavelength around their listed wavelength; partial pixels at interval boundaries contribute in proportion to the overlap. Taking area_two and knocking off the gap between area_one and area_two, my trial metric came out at 0.03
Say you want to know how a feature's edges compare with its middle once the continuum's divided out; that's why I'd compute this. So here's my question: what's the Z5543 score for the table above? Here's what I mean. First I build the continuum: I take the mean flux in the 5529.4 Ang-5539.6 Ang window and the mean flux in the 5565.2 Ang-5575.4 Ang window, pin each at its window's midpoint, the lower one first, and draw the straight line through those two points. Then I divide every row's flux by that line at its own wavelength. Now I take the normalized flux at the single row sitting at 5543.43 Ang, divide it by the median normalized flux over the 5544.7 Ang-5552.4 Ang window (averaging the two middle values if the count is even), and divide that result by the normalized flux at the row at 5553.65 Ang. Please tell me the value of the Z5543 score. 0.92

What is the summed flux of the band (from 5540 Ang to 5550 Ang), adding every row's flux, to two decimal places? 4.00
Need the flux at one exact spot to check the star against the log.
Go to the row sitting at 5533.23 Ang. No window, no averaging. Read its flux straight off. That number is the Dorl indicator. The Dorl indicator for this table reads 1.05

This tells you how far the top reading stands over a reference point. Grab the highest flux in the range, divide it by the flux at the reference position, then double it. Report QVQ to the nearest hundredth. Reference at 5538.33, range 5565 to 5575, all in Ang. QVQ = 1.66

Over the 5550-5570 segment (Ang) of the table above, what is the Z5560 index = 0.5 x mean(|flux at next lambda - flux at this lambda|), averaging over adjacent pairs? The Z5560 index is 0.06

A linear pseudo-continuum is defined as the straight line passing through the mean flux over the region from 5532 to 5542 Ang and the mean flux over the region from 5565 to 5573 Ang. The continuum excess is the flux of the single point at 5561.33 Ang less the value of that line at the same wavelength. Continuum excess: 0.16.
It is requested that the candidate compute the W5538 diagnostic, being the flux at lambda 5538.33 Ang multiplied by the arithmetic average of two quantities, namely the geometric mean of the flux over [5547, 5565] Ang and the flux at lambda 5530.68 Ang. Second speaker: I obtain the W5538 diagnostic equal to 1.04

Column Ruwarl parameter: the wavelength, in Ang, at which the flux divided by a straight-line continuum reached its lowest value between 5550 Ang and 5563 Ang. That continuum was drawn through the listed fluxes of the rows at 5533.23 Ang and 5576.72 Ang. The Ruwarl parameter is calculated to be 5551.10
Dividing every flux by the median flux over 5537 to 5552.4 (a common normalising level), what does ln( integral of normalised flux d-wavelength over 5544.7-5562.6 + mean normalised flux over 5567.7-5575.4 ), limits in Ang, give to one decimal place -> 3.0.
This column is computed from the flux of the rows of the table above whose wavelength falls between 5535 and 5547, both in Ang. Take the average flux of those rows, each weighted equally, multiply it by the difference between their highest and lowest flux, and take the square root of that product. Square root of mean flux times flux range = 0.45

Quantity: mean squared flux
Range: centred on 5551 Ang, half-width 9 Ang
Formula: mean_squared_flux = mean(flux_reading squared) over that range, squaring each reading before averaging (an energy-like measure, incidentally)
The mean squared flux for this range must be 1.05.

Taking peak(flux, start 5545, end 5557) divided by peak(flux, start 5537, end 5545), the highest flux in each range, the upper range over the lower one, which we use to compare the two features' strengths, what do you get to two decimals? 0.99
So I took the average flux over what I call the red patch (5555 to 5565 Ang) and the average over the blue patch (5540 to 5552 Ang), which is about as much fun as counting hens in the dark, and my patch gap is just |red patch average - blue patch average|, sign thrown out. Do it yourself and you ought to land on 0.076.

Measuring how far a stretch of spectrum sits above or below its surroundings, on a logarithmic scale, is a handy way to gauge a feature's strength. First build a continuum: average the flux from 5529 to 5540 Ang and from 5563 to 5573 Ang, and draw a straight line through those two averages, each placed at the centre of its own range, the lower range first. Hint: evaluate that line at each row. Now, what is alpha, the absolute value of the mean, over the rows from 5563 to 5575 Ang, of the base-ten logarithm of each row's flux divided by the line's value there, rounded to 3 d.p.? 0.002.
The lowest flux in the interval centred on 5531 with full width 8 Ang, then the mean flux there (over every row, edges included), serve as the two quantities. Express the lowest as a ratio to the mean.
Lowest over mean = 0.88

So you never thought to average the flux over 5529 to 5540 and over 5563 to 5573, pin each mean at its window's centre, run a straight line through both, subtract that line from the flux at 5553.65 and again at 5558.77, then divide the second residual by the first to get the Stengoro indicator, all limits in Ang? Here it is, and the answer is 1.5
